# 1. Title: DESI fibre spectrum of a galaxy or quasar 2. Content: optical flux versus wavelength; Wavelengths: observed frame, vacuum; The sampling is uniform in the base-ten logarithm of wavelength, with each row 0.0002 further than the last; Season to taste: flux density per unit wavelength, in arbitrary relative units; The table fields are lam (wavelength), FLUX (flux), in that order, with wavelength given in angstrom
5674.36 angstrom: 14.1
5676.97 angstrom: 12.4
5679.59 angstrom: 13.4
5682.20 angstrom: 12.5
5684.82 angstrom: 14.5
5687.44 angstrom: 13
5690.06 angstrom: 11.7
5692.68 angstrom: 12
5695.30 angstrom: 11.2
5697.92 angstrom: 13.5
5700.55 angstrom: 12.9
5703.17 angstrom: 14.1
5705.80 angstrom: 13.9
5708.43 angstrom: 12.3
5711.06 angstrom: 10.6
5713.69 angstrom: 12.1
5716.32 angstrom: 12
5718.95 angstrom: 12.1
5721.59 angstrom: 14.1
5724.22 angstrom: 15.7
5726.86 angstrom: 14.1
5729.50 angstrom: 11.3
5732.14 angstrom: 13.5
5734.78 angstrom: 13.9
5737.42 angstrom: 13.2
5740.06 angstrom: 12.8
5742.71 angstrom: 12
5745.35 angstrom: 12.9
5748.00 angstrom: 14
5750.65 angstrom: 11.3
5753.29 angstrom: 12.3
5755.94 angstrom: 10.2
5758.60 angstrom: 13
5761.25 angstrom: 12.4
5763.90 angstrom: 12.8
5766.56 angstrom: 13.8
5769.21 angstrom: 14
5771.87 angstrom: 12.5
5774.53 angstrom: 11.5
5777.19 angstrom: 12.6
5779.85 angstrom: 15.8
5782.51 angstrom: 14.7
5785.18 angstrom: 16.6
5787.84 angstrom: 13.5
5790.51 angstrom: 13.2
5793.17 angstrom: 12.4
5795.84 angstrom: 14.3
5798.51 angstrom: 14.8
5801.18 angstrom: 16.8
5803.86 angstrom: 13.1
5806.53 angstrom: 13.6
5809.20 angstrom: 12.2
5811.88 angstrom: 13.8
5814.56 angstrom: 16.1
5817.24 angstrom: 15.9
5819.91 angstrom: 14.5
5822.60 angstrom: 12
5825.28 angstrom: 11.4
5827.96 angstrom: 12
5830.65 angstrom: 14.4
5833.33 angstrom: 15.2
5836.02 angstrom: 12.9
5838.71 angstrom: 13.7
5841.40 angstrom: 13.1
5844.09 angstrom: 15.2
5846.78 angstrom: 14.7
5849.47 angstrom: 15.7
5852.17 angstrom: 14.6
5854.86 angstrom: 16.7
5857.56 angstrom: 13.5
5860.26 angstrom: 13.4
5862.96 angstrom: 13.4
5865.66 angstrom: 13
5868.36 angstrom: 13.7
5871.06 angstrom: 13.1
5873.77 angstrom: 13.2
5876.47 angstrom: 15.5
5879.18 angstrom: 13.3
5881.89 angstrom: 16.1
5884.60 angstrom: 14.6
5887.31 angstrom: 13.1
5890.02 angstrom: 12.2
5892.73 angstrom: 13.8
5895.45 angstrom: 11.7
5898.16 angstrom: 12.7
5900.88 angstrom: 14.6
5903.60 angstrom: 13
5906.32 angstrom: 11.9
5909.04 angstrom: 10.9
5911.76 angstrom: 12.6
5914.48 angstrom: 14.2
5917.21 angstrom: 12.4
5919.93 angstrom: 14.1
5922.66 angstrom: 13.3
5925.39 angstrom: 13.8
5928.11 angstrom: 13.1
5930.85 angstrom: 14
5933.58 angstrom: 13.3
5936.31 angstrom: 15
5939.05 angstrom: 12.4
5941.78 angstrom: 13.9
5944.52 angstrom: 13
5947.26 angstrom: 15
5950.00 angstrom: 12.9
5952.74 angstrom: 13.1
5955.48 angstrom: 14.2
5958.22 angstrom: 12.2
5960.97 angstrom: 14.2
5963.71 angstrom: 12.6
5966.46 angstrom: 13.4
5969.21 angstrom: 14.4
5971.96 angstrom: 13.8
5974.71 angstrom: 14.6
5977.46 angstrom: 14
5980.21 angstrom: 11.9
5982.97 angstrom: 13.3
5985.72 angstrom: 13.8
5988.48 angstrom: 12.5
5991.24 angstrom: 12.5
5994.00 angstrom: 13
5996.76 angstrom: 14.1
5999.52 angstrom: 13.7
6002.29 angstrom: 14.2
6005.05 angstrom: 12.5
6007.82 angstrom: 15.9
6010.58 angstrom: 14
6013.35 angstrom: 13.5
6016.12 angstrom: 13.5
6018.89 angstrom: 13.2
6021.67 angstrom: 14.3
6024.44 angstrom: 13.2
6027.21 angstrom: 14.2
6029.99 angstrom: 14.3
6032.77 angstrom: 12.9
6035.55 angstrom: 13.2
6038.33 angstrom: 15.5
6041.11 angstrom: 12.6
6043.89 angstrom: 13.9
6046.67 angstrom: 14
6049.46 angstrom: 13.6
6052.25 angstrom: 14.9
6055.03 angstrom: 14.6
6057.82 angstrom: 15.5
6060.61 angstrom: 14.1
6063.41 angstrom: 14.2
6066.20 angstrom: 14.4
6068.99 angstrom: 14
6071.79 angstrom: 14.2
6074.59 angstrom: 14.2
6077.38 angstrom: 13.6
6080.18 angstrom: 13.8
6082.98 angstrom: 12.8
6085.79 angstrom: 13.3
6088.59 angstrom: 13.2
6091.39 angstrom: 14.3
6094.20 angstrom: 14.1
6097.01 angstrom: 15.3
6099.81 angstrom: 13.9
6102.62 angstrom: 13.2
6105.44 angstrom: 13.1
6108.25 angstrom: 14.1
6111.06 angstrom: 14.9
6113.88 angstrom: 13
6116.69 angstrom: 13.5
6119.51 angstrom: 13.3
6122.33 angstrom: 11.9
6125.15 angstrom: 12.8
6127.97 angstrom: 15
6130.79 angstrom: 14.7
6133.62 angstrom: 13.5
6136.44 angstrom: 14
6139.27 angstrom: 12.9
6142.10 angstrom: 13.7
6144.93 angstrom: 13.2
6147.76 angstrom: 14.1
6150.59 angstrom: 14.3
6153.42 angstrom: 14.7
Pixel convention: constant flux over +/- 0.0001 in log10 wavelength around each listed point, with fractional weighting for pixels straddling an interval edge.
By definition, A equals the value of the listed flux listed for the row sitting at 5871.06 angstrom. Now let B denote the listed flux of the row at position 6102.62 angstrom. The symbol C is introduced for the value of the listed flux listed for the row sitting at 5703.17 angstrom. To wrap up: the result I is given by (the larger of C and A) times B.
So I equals 186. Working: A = 13.1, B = 13.2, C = 14.1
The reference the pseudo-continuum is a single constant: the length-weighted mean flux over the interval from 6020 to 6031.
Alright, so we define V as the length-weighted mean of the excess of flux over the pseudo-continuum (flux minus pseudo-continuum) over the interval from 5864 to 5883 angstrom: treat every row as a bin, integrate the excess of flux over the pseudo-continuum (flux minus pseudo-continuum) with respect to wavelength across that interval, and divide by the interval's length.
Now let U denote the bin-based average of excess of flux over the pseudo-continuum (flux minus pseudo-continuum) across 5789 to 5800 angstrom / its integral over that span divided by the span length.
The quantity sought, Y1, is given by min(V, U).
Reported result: -0.25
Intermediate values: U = -0.25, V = 0.0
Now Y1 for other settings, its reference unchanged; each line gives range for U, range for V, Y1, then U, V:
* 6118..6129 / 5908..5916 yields -1.34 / -0.77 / -1.3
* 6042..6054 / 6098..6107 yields -0.47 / 0.09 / -0.5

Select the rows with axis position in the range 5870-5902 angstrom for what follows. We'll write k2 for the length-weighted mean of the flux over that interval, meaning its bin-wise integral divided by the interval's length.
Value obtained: 13.7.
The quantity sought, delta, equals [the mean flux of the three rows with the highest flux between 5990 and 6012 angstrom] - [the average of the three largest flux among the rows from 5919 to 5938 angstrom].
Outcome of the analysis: 0.4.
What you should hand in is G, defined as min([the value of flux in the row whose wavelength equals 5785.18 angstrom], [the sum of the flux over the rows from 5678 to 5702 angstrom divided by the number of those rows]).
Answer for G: 12.7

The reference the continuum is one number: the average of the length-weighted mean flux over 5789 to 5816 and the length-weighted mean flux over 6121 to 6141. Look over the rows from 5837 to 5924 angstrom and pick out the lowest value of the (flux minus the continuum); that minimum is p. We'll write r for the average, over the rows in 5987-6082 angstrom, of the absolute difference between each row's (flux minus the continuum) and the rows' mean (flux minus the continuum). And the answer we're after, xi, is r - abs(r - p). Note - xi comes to -2.9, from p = -2.9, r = 0.64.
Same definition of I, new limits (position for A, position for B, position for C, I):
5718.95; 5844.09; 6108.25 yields 214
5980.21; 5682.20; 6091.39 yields 179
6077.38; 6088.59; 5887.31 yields 180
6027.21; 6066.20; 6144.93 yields 204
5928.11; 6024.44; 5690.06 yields 173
